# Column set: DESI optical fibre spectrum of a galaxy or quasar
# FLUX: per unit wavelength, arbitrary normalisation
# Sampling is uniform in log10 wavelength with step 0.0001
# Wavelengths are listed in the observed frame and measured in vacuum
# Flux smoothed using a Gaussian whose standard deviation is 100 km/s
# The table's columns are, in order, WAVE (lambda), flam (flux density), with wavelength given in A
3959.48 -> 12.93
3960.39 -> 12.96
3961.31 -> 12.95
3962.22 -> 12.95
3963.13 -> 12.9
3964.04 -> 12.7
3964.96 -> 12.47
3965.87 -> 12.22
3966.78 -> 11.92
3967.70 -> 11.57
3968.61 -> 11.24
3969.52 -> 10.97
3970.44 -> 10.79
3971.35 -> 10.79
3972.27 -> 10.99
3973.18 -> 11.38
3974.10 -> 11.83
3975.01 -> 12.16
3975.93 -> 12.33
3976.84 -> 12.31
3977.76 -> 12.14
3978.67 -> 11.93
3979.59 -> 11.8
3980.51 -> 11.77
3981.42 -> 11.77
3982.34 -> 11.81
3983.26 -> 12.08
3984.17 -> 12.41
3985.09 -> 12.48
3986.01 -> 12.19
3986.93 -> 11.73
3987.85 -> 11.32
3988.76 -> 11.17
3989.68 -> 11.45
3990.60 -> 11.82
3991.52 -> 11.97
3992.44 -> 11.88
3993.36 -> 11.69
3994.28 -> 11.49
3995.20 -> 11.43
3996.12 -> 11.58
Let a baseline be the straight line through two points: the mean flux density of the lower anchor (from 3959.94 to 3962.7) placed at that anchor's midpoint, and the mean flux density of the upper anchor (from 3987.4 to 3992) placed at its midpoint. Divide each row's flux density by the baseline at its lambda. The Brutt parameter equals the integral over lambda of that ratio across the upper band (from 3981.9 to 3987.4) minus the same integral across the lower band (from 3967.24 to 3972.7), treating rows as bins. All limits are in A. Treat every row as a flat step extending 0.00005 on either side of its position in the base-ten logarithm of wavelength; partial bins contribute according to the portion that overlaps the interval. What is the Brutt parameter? 0.8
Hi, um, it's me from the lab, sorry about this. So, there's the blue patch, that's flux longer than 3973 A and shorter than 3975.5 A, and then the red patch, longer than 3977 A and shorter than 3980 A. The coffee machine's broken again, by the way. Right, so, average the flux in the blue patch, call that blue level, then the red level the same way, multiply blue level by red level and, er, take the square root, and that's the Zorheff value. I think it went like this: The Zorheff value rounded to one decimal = 11.9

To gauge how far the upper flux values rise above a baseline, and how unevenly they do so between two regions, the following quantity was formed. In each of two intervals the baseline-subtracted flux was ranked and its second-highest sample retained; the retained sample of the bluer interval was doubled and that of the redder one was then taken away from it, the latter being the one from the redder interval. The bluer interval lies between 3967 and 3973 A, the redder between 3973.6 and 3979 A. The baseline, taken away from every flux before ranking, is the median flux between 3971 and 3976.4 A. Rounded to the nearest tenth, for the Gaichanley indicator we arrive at -1.4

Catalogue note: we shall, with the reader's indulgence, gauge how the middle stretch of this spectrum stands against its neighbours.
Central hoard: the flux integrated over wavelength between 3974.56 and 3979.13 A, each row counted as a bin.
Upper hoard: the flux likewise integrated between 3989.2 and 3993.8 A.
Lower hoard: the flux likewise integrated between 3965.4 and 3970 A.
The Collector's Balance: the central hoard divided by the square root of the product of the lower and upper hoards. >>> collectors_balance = 1.04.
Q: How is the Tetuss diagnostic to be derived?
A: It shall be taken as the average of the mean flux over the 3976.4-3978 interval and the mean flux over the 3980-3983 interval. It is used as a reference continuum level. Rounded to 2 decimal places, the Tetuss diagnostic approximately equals 12.00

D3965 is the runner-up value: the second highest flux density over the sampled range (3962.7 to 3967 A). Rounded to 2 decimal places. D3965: 12.70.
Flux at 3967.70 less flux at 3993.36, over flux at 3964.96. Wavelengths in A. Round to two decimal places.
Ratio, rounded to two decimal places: -0.01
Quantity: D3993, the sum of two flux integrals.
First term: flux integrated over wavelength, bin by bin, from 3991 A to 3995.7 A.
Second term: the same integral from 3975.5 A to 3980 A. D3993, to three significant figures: 109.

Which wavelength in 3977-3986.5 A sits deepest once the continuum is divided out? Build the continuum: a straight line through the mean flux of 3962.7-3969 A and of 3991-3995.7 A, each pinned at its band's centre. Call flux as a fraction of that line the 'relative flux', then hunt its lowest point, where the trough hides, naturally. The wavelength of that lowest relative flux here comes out 3980.51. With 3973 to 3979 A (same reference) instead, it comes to 3973.18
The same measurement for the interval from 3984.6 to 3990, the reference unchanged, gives 3988.76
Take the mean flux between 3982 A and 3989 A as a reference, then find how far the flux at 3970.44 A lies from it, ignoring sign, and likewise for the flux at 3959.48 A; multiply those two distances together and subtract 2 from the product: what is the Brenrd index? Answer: -0.86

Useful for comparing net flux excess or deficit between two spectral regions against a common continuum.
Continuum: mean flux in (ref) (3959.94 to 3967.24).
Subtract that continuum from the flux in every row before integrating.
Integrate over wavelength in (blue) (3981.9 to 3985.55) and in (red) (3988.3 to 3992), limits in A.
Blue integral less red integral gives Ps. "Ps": 2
